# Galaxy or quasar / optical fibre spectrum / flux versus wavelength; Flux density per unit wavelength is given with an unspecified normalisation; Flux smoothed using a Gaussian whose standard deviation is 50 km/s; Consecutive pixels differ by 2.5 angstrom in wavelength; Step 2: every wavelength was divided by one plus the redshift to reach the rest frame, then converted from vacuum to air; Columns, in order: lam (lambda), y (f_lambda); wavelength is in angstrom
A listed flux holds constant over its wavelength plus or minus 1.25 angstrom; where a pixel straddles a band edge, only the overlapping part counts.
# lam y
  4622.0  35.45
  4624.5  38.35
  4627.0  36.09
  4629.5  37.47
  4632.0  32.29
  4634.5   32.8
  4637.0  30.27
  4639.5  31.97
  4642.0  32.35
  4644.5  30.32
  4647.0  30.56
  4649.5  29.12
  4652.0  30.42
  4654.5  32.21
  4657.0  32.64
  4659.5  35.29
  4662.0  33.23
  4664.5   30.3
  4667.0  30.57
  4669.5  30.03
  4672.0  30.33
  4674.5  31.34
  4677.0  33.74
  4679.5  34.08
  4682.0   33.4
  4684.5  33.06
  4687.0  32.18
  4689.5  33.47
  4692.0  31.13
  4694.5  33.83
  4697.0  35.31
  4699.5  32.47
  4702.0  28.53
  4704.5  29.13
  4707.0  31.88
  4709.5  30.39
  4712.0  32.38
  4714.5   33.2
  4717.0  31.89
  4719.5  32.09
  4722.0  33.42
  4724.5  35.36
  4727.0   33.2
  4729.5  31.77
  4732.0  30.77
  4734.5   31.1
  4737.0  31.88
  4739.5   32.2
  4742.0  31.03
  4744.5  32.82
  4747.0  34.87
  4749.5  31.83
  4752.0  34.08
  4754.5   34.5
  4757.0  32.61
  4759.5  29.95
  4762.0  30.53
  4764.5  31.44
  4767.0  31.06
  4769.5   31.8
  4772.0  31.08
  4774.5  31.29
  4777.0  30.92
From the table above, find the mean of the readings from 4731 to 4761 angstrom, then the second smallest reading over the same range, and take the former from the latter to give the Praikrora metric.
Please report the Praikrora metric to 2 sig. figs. -1.5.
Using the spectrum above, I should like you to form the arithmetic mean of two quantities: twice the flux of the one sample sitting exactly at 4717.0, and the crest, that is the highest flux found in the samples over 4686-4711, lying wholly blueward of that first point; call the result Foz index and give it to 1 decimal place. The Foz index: 49.5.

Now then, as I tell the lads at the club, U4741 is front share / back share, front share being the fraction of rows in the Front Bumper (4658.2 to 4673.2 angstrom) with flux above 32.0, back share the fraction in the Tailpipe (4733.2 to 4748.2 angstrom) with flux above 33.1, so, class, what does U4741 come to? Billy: 2.0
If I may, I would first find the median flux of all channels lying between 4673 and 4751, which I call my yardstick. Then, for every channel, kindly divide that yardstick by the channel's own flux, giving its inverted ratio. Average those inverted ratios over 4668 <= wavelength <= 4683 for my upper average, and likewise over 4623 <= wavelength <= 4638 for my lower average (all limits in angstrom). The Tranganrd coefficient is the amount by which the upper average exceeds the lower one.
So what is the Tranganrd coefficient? 0.07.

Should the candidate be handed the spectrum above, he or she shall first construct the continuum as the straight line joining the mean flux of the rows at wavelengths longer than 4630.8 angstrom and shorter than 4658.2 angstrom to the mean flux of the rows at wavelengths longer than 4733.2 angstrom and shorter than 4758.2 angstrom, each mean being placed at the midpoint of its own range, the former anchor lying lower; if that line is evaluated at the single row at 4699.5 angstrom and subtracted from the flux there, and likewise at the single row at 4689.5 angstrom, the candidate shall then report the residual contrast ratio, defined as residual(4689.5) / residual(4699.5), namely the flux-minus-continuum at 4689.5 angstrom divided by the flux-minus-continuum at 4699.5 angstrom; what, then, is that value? 3.9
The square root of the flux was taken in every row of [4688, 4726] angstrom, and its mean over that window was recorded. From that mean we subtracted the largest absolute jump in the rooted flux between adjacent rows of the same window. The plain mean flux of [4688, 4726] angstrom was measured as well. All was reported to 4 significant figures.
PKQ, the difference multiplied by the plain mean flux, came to 172.0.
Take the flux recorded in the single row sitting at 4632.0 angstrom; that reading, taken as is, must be 32.29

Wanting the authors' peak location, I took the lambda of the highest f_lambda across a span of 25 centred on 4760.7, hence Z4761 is 4754.5 angstrom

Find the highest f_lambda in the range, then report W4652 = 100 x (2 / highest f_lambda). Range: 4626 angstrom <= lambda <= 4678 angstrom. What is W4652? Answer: 5.34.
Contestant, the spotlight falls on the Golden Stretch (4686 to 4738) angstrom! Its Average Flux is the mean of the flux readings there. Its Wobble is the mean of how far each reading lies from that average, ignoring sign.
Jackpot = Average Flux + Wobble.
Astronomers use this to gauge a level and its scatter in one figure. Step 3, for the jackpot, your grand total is 33.4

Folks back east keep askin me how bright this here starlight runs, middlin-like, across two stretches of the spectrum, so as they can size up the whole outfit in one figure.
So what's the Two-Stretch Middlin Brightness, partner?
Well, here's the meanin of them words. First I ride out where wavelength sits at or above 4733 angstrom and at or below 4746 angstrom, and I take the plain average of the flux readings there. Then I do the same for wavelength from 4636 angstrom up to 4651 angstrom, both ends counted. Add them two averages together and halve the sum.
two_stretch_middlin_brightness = 31.3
